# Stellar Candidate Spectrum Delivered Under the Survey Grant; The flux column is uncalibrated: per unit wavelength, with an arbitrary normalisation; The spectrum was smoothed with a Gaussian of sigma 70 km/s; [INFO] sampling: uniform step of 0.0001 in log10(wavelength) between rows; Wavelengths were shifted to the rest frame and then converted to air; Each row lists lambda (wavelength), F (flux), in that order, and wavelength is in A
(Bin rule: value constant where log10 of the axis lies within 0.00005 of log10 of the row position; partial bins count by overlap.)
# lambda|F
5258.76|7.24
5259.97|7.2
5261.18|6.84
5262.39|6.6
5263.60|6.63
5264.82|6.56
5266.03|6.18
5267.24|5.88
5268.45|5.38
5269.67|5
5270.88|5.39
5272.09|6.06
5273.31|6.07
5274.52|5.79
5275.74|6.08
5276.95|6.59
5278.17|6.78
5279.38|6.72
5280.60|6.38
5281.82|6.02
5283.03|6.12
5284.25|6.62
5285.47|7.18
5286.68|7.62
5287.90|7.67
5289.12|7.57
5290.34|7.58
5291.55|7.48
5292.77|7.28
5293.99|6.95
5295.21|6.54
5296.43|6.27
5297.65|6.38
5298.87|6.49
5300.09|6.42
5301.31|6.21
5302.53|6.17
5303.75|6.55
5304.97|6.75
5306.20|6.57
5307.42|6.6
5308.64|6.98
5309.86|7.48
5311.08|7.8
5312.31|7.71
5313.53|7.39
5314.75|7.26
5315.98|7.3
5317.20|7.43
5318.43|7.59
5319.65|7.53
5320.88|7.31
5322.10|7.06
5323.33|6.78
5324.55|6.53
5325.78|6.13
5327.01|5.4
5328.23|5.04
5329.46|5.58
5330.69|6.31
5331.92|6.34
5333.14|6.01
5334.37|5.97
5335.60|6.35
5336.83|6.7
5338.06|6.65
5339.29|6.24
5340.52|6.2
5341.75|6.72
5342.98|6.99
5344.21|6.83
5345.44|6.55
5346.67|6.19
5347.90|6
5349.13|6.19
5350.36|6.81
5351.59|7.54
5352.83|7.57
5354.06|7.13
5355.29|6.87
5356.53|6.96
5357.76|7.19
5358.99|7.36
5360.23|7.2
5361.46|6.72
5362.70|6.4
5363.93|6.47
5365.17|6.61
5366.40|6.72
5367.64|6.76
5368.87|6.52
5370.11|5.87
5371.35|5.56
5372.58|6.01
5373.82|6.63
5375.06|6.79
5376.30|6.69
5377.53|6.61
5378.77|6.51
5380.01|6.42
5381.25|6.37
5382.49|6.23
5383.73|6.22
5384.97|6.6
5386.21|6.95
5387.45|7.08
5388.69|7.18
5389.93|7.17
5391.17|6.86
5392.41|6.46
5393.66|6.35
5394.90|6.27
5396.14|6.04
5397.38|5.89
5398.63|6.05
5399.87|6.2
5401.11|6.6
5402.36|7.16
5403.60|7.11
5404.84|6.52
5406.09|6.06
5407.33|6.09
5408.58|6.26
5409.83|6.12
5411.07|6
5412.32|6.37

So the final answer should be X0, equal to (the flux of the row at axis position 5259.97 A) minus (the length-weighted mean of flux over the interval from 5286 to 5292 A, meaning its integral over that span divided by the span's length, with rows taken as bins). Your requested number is -0.4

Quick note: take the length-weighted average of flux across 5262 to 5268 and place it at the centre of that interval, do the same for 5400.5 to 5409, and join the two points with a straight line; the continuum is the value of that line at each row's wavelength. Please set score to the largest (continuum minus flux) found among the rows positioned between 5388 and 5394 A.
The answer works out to 0.18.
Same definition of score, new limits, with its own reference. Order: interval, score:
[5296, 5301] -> 0.12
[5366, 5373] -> 0.94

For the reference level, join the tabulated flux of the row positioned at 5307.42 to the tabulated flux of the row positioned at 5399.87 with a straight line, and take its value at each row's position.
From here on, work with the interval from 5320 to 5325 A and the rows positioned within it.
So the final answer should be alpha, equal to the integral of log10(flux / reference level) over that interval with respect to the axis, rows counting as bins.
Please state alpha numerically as 0.14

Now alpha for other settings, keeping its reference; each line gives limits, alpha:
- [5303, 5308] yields 0.00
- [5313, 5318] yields 0.25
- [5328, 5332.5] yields -0.20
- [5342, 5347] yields 0.07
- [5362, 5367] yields 0.07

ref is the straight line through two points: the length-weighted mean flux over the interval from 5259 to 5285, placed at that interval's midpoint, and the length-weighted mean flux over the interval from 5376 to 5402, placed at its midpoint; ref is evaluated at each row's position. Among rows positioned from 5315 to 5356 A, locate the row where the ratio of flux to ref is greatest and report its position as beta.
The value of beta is 5318.43 A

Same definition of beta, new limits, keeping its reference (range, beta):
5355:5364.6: 5358.99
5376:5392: 5388.69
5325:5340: 5336.83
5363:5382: 5375.06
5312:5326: 5312.31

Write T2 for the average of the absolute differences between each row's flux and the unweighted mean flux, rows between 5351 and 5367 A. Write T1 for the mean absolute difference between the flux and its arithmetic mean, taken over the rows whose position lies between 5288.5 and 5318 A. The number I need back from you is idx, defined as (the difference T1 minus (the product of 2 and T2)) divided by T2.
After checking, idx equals -0.5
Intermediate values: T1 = 0.47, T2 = 0.32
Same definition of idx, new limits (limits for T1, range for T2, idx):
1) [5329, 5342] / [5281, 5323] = -1.5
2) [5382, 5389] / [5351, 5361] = -0.2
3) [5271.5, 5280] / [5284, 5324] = -1.2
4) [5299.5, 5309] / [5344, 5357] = -1.5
